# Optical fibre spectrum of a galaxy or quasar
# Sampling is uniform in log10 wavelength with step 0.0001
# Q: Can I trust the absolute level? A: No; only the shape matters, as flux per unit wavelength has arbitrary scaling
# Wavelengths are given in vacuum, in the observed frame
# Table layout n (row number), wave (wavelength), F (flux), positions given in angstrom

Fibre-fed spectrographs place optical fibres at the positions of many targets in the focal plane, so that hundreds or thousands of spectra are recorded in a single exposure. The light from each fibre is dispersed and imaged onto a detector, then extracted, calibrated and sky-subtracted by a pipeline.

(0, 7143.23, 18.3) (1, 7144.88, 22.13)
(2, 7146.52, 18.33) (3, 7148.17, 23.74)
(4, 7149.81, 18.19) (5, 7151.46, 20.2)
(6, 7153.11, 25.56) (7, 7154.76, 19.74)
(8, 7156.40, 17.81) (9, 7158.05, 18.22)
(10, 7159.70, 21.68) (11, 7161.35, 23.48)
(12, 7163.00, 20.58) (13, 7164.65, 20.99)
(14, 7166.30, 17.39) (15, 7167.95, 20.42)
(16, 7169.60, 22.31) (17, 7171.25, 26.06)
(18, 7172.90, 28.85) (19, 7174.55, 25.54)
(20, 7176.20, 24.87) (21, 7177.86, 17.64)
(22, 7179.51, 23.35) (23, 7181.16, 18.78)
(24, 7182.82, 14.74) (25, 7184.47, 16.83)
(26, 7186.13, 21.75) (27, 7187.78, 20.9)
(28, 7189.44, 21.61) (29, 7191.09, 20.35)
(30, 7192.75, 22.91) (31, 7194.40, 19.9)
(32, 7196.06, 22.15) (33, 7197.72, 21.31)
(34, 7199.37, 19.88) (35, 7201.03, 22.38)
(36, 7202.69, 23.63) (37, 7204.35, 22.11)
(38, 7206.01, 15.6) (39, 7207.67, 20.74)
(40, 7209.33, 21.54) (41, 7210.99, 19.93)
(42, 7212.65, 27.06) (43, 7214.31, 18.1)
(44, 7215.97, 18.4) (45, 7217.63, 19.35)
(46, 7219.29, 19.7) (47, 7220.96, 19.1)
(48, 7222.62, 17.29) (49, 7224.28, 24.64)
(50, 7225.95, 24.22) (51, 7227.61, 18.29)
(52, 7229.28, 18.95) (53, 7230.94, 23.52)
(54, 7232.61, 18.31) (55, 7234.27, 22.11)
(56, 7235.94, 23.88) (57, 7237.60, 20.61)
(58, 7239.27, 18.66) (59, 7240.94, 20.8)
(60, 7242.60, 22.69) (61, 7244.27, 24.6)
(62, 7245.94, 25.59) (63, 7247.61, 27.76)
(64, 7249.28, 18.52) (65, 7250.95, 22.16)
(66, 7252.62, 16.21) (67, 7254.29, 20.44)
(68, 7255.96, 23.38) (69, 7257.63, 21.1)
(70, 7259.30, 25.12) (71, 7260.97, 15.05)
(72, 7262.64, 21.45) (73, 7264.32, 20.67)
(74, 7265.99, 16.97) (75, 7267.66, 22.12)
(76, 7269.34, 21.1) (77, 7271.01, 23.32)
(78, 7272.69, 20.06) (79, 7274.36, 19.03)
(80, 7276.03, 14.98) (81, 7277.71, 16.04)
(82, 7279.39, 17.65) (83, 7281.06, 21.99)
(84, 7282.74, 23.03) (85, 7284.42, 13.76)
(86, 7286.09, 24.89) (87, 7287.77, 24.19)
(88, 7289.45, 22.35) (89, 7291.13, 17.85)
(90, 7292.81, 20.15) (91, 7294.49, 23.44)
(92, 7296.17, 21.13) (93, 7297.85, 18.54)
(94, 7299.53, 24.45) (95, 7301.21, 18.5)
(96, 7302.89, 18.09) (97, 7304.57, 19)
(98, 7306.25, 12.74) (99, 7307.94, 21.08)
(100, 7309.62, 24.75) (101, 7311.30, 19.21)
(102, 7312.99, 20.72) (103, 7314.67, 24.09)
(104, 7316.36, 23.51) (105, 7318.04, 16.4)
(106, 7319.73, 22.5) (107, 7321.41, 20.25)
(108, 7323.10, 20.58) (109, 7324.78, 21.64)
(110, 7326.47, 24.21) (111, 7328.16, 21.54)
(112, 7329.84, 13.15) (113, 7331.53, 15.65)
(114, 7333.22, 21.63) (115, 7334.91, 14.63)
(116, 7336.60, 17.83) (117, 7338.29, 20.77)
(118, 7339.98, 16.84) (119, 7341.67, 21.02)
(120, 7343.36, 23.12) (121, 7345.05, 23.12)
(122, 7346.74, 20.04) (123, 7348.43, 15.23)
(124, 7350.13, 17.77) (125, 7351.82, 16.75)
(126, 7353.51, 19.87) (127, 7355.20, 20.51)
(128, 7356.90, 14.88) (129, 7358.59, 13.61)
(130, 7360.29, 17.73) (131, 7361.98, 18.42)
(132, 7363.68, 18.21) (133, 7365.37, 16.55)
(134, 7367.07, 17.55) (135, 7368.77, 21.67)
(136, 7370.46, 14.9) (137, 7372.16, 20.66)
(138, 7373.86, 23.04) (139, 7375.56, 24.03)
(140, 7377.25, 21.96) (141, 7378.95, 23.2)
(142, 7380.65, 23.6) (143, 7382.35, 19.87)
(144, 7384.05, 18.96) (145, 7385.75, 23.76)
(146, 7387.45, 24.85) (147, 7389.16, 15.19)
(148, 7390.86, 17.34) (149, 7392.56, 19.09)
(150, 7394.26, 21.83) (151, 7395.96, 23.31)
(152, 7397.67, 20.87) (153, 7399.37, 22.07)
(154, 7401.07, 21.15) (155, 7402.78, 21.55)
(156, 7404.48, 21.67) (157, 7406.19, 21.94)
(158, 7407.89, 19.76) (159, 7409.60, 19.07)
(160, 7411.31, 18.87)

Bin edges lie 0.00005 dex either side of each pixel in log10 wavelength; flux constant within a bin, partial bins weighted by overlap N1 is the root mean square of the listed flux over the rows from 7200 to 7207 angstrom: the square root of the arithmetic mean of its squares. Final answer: 21.2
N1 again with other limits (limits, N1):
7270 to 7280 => 18.7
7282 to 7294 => 21.2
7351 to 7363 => 17.6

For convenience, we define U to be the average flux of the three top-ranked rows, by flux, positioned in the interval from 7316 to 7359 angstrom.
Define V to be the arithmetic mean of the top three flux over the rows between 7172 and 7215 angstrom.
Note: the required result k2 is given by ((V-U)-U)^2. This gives 403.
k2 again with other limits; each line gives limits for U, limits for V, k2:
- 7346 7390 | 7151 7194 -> 467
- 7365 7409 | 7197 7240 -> 535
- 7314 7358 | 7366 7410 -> 560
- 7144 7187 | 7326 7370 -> 910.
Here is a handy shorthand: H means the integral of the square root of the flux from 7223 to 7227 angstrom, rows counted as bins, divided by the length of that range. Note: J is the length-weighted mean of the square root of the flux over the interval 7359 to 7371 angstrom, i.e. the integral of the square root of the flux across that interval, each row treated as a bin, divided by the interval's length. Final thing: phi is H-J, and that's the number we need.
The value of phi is 0.61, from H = 4.82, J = 4.21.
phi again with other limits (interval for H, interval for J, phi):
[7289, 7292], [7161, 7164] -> -0.22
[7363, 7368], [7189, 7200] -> -0.43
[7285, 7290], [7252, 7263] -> 0.32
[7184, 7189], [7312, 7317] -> -0.27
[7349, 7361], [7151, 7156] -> -0.50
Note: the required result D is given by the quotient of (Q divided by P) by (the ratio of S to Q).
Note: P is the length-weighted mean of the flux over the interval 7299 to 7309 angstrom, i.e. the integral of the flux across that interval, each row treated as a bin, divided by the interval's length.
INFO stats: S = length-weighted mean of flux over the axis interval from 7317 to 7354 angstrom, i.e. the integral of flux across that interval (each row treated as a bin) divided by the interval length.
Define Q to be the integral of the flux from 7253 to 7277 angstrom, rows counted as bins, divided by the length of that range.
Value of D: 1.12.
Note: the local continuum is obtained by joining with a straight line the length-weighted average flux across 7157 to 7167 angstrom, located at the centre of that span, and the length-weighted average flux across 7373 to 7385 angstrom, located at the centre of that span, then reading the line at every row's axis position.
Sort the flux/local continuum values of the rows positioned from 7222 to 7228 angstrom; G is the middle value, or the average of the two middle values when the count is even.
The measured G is 1.02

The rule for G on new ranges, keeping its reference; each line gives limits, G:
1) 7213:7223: 0.90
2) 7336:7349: 0.94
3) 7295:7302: 0.92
